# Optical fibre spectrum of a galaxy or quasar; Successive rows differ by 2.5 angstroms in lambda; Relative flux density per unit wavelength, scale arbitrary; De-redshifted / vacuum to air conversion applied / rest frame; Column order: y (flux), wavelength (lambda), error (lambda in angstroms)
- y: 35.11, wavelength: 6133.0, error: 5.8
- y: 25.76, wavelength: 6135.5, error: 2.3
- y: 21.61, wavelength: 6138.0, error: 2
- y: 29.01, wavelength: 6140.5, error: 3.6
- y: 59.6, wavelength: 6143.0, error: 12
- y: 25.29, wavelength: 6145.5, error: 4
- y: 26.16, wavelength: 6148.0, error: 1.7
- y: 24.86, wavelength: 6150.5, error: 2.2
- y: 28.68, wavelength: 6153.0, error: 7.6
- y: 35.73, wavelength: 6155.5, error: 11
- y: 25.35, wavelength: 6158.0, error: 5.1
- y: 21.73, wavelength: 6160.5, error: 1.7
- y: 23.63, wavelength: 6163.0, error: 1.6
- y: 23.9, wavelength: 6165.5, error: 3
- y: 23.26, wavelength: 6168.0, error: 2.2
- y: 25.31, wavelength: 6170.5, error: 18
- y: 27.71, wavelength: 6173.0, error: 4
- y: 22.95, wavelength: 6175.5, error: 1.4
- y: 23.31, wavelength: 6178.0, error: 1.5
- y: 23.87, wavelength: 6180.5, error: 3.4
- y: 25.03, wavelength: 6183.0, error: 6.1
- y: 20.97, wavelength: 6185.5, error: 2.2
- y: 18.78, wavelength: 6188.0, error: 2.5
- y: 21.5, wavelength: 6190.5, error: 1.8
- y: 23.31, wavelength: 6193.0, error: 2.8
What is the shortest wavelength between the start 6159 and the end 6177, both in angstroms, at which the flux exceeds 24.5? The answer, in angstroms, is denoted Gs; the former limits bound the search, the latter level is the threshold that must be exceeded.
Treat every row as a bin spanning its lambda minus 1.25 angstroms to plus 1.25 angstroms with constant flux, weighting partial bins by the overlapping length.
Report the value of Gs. 6170.5 angstroms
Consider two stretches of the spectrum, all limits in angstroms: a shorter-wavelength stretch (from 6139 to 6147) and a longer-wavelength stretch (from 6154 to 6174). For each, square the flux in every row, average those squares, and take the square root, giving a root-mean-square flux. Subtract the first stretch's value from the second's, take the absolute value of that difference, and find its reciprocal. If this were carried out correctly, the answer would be 0.07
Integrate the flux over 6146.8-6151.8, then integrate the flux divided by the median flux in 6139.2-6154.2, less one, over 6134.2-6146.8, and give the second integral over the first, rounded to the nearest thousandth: 0.017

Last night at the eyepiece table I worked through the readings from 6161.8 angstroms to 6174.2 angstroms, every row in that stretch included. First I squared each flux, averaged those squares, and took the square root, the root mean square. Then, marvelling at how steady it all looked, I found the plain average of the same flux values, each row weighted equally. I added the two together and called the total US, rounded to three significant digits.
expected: 49.6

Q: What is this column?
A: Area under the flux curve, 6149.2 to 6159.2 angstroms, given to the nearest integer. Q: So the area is 287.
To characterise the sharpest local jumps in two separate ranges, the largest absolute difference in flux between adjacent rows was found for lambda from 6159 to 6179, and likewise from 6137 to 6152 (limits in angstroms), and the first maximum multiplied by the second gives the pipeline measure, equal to 163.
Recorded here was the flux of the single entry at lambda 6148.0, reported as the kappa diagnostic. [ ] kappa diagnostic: 26.16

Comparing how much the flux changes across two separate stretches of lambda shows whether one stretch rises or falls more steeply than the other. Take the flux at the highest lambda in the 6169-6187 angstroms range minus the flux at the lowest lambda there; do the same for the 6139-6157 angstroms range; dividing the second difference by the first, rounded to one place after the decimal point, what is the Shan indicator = -1.5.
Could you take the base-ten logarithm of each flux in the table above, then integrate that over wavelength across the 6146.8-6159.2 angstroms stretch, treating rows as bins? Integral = 18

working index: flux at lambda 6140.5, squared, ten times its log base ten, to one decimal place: 29.3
